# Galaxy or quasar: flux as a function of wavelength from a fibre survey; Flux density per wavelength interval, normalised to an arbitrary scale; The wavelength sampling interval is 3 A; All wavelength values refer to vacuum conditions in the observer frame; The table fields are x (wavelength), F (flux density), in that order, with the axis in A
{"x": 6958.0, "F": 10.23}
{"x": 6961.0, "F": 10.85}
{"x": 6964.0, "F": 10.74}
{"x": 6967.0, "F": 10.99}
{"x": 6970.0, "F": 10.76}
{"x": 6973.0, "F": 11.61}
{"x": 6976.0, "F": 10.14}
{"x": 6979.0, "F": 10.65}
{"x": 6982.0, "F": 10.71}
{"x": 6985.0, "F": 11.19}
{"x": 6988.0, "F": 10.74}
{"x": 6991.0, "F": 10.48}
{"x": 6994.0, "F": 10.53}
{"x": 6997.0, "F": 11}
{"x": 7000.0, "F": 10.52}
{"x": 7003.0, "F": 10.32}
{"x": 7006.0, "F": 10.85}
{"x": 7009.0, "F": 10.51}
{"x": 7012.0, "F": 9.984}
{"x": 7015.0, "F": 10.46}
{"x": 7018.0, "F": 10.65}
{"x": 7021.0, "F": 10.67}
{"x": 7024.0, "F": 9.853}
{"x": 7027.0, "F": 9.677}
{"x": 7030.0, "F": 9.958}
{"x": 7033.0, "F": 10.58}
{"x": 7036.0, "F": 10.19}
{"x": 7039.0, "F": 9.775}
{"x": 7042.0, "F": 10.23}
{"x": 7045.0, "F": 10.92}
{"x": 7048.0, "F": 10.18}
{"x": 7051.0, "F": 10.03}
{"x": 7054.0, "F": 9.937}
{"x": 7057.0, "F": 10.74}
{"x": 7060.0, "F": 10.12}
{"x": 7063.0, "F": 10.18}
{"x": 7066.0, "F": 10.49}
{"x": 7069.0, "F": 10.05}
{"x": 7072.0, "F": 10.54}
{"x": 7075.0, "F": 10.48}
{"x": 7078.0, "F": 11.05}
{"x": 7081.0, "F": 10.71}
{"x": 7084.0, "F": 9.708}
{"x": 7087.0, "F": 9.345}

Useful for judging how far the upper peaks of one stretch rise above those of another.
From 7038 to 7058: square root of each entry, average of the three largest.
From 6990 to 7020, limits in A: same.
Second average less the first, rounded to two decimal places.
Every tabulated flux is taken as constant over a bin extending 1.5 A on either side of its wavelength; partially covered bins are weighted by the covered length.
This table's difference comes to 0.03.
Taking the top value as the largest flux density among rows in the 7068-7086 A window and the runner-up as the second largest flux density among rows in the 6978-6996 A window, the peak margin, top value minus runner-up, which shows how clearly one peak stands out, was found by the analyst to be 0.31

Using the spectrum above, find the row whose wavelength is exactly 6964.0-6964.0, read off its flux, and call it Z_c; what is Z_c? 10.74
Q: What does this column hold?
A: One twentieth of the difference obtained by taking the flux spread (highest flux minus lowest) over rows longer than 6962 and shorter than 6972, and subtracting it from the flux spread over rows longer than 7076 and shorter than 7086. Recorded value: 0.055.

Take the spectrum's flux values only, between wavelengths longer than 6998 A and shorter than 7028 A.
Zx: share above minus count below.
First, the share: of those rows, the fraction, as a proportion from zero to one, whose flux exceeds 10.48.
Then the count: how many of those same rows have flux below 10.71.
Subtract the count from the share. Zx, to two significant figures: -8.5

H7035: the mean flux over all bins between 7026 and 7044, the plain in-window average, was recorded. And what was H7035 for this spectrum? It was 10.1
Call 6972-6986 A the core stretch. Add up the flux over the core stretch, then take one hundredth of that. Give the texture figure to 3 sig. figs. 0.543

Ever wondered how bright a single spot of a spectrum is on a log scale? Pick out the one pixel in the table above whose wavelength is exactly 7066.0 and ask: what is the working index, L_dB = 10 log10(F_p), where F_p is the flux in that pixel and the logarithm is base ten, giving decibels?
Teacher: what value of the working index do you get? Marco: 10.2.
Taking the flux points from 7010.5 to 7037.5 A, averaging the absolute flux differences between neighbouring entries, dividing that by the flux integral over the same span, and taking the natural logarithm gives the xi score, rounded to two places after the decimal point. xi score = -6.61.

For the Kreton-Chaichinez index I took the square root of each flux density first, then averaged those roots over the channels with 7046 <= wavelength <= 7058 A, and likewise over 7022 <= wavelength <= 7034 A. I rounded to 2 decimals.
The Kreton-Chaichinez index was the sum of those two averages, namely 6.36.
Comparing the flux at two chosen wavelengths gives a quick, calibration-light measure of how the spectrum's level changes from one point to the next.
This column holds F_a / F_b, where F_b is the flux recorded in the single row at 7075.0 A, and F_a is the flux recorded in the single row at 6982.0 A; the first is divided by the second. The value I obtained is 1.02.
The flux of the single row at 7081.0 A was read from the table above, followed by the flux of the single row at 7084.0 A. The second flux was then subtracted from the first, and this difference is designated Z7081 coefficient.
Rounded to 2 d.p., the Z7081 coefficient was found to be 1.00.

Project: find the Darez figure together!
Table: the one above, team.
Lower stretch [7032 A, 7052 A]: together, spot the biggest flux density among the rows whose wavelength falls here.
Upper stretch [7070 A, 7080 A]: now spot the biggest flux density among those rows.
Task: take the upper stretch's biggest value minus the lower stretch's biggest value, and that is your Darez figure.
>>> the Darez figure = 0.1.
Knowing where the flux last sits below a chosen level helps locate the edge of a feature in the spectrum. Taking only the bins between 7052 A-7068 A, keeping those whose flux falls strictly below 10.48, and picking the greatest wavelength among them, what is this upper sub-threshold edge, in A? 7063.0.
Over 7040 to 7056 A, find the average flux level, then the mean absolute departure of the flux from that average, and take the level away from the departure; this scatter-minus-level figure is -10.0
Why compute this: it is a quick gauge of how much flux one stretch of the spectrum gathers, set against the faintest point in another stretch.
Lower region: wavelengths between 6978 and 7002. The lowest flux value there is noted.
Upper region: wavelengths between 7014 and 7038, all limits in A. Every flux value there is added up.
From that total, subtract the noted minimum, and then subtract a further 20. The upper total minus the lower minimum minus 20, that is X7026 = 51.6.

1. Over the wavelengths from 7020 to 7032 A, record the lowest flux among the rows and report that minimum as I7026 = 9.677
